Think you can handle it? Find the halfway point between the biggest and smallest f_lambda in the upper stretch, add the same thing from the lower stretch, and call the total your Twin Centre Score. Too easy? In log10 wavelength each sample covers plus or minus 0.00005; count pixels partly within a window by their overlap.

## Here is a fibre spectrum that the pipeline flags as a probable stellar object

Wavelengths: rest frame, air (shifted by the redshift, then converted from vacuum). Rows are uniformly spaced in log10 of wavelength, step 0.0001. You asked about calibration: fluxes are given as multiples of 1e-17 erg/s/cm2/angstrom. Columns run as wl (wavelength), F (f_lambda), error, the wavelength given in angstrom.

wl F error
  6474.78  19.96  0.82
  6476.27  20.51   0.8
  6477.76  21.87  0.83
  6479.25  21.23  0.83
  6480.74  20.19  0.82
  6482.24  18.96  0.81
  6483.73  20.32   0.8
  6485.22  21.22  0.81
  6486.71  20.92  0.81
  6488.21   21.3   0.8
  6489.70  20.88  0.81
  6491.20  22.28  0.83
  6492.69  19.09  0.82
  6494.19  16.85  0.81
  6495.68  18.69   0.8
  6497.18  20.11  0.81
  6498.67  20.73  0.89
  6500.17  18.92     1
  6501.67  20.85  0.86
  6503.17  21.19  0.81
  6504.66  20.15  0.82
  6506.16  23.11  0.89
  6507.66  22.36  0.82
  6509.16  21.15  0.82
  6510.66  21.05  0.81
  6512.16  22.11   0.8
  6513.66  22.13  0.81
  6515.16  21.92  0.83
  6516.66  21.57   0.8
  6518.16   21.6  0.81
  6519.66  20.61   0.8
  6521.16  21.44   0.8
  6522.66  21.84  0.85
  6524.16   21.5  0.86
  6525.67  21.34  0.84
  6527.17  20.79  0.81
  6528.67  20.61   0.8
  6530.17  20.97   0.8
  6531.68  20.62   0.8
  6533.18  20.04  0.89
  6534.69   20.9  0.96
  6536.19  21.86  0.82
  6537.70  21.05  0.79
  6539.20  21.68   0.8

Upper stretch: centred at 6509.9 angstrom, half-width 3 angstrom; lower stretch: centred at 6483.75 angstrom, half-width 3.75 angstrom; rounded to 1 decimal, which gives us 41.8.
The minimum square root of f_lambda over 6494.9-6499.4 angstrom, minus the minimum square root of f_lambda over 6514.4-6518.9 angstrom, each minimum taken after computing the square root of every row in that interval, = -0.32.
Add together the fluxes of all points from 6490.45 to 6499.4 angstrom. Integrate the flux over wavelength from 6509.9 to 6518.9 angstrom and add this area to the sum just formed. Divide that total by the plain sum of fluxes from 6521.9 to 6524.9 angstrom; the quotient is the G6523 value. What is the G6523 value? 7.2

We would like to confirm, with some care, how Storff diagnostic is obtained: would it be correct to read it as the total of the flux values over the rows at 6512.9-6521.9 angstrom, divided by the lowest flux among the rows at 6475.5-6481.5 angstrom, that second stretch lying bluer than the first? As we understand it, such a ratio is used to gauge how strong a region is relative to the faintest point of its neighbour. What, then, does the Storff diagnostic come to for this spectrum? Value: 6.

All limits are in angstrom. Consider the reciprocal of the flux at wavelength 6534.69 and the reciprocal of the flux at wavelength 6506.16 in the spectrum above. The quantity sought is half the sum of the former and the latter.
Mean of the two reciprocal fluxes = 0.0456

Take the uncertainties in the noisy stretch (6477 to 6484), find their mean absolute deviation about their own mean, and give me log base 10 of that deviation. -2.0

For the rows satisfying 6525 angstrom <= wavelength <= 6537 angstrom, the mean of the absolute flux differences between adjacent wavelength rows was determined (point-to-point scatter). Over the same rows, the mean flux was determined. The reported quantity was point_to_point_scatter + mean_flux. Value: 21.44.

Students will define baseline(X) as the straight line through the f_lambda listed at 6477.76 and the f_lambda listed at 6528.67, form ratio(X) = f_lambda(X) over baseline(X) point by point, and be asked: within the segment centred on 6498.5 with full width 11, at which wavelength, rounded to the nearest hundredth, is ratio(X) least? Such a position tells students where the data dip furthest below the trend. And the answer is 6494.19 angstrom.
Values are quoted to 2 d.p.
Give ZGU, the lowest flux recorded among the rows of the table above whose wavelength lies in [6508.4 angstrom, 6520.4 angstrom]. 20.61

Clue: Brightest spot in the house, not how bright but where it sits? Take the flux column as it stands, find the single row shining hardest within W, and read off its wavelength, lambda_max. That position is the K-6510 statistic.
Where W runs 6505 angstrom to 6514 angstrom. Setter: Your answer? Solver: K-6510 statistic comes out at 6506.16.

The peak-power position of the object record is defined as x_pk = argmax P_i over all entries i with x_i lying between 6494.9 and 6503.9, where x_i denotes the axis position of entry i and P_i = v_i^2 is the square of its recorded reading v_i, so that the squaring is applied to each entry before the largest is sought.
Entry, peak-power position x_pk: 6503.17 angstrom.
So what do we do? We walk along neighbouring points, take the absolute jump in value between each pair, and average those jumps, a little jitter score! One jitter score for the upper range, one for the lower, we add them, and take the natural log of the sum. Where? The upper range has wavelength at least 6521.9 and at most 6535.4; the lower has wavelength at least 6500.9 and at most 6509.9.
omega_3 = 0.5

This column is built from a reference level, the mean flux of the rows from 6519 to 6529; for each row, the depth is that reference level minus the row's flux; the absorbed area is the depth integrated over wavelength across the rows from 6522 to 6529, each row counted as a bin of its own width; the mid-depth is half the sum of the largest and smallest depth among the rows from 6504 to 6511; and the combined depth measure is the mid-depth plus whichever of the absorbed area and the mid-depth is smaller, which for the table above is -0.9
